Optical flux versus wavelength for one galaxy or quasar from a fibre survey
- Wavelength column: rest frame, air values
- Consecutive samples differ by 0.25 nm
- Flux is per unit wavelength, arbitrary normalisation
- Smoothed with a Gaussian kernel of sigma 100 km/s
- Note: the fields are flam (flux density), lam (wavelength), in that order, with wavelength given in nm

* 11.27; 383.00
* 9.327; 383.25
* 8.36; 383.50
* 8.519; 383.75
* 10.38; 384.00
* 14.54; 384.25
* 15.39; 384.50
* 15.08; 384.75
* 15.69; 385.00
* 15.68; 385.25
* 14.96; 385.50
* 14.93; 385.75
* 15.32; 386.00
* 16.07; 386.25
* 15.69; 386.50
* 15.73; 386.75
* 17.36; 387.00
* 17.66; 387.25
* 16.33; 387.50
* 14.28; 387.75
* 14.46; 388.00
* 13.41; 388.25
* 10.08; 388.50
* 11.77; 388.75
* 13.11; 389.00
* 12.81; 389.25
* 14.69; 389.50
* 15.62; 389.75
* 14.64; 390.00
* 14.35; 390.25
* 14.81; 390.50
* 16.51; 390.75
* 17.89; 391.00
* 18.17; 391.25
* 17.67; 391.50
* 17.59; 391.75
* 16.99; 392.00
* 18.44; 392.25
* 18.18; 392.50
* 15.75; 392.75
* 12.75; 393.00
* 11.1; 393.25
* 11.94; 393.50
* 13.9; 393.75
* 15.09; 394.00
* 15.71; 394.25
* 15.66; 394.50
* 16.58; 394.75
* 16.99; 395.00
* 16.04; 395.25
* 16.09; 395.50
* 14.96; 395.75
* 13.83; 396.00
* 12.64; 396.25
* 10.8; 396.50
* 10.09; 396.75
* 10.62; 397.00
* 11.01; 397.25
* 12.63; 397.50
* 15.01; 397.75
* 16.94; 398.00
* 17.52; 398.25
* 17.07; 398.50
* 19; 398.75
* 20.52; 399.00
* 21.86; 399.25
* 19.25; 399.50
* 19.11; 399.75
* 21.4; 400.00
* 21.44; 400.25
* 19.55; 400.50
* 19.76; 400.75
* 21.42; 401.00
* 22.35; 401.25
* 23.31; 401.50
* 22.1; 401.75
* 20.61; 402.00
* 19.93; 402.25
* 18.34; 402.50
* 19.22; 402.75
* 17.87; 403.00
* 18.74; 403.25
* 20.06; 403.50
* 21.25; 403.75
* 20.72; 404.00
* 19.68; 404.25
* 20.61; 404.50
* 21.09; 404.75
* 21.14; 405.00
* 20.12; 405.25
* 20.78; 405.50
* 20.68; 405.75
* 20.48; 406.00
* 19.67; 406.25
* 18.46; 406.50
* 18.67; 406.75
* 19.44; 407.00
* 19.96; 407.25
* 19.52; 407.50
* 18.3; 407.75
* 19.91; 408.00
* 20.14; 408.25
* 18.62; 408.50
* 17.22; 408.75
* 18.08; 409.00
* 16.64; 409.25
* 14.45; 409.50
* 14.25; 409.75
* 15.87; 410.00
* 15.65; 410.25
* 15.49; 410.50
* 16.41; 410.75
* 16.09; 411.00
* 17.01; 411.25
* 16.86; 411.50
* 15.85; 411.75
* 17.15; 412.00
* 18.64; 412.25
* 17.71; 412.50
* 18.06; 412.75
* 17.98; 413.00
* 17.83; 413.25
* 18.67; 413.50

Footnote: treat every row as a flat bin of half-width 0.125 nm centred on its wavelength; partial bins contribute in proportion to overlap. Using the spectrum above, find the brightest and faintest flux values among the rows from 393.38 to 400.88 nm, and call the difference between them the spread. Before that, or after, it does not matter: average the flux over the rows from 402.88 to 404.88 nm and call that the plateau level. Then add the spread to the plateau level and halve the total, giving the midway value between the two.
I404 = 15.9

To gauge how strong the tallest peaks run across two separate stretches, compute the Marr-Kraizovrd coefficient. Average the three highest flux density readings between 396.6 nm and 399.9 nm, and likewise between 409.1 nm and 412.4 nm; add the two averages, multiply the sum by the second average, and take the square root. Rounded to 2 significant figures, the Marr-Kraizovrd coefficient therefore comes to 26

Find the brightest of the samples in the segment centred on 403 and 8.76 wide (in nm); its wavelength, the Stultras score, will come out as 401.50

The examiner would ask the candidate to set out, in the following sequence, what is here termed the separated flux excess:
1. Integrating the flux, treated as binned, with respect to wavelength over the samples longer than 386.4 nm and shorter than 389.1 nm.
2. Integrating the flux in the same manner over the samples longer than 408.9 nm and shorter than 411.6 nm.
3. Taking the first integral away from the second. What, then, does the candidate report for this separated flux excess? 4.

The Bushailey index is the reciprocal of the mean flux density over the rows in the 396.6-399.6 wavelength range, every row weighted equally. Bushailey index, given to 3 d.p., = 0.063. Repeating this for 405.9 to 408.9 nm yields 0.052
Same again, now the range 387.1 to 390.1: 0.071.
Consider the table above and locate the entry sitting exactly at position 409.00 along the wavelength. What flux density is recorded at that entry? 18.08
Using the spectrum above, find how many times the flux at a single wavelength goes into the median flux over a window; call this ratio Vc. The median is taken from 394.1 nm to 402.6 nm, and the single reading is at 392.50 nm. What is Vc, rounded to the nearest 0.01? 0.95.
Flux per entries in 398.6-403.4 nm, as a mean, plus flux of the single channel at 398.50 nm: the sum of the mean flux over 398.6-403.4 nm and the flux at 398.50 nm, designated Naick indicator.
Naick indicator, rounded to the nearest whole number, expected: 37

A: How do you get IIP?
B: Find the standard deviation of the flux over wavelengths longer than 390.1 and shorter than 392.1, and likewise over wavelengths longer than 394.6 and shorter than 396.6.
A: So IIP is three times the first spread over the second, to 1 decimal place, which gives 2.0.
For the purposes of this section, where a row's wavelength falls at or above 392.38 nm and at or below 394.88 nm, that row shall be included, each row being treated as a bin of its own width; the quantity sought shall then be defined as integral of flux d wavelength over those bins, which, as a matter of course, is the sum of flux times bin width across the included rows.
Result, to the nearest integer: 37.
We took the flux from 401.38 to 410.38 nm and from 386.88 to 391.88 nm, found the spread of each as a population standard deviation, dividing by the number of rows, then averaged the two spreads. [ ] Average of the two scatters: 2.09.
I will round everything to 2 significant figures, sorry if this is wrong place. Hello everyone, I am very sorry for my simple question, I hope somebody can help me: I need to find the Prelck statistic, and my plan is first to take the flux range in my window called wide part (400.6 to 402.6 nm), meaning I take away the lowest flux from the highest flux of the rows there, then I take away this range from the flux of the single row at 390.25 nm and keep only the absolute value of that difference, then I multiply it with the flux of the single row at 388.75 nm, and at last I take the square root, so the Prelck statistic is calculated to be 11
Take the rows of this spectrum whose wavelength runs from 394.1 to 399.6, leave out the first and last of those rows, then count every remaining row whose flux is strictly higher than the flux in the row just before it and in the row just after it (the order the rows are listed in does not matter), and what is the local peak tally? 4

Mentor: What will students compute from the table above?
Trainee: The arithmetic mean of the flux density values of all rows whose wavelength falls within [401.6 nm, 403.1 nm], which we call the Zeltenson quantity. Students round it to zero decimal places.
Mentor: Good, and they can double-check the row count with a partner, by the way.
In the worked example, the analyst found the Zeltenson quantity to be 20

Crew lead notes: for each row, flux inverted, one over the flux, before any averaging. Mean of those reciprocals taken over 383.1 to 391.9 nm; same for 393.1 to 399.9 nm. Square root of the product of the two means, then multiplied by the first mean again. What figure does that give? 0.0050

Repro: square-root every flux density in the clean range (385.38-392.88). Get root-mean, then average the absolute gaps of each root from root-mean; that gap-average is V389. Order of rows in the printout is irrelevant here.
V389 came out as 0.202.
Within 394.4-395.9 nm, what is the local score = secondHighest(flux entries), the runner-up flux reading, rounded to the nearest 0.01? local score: 16.58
